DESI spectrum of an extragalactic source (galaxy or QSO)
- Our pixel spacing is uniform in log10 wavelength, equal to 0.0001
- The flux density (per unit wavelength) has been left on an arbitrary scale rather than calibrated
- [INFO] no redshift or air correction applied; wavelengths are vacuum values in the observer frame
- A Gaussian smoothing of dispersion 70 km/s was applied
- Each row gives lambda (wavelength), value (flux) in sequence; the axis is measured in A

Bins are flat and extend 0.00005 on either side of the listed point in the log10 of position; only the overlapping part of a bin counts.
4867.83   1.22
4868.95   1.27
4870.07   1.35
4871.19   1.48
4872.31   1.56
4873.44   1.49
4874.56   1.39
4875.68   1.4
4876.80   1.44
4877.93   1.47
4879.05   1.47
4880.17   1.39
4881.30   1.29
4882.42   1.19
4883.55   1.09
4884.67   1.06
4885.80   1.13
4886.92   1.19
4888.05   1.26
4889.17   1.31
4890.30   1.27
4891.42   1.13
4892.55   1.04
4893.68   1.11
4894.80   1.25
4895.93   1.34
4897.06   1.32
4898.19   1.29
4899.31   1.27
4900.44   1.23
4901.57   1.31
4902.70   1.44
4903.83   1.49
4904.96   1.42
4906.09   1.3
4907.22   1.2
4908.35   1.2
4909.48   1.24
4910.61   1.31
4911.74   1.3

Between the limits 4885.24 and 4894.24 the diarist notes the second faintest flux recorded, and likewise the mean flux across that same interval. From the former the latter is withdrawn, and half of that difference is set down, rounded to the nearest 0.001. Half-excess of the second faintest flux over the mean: -0.035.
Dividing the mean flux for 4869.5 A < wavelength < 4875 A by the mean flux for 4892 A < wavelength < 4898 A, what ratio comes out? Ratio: 1.20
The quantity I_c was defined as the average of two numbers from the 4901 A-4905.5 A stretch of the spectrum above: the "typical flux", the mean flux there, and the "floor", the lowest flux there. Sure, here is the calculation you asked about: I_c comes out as 1.36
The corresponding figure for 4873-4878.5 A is 1.41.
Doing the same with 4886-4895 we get 1.12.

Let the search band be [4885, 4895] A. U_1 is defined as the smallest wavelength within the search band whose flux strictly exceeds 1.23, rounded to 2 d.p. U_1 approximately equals 4888.05 A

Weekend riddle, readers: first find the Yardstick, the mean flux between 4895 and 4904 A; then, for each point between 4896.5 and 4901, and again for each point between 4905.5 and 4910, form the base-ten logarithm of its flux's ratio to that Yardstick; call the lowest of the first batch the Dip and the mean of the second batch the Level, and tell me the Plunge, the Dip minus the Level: 0.00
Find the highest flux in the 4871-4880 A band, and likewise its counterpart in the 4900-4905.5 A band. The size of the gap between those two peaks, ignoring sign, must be 0.070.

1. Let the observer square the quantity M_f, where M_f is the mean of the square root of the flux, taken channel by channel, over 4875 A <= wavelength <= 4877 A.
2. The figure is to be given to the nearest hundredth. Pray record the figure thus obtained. 1.42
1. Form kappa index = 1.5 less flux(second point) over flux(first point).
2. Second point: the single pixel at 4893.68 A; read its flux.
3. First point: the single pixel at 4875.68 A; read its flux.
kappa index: 0.71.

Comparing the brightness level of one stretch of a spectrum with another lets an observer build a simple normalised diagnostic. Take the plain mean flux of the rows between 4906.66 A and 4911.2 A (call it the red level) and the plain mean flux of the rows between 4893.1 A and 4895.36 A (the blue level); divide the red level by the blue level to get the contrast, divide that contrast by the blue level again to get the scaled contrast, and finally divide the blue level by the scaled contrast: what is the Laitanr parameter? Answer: 1.33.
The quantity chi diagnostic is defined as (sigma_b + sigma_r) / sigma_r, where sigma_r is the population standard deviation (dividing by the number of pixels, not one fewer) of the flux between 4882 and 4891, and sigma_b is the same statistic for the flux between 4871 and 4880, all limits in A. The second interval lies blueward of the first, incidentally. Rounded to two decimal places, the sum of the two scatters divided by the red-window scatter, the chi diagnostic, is 1.60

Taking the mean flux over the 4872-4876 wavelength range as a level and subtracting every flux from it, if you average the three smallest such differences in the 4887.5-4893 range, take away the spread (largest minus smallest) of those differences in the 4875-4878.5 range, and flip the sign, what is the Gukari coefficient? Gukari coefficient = -0.11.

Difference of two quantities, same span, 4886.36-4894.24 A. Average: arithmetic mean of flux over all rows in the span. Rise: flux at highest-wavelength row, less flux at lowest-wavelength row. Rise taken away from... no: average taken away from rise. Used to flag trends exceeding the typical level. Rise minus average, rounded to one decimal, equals -1.3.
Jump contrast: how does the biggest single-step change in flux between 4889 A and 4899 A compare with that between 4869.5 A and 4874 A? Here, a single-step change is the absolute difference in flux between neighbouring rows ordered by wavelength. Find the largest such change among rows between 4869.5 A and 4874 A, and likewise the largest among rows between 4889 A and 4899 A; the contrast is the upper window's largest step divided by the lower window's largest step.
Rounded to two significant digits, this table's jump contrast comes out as 1.1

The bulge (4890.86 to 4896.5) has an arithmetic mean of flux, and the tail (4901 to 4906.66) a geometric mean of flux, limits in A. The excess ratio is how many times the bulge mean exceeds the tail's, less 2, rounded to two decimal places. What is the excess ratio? -1.16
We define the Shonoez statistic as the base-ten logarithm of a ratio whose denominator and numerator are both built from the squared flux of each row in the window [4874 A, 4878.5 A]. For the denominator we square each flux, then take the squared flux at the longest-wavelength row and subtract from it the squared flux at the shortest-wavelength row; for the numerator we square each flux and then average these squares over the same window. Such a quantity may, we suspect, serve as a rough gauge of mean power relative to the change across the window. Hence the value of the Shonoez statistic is 0.95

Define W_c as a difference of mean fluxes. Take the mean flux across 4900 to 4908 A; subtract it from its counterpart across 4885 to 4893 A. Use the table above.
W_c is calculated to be -0.15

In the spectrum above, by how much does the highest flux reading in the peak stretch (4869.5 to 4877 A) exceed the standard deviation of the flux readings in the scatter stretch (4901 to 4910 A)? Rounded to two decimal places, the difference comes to 1.45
